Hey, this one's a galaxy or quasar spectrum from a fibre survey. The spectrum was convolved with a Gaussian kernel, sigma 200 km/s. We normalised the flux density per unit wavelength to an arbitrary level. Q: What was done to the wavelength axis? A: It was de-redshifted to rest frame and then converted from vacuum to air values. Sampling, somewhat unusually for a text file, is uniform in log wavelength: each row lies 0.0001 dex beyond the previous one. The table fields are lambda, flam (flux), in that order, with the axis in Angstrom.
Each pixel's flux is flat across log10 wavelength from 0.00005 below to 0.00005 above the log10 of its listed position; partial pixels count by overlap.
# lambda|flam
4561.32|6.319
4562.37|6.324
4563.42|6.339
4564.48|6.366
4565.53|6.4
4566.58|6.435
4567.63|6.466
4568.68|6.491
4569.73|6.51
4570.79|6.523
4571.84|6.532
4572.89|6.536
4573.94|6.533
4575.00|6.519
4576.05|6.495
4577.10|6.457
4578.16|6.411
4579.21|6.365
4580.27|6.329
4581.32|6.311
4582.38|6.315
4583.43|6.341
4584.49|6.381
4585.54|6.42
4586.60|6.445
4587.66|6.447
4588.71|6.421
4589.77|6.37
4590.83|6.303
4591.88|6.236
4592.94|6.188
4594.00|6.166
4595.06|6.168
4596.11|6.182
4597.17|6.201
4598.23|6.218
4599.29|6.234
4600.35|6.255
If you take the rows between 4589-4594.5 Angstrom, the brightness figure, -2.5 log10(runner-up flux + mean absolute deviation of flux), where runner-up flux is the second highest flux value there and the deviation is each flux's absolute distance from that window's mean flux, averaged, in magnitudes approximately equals -2.010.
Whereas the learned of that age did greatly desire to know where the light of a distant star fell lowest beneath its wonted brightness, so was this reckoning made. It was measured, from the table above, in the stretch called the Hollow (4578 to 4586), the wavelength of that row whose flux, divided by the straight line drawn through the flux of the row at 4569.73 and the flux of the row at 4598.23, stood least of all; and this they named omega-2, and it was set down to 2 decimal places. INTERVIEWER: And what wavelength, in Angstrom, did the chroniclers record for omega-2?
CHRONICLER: 4581.32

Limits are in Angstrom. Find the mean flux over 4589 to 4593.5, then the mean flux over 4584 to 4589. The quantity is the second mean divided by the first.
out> 1.024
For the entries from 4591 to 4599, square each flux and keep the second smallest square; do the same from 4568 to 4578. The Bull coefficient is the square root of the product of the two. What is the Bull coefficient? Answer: 40.0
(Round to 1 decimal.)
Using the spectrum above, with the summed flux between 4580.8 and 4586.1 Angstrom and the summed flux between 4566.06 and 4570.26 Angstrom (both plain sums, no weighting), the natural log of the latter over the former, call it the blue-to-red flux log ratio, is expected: -0.2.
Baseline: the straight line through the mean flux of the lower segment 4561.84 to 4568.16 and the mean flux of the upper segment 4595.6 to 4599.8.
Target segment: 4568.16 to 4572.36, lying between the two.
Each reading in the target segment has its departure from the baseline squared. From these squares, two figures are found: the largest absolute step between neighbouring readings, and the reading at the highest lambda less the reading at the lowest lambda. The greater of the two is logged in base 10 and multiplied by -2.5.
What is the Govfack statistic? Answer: 4.4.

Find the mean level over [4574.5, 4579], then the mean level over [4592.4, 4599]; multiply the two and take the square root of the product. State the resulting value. 6.33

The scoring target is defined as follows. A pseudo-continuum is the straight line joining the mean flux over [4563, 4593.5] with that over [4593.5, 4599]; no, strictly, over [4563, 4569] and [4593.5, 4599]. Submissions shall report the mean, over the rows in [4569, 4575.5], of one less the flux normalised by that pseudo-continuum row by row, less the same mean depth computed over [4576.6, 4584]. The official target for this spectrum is -0.016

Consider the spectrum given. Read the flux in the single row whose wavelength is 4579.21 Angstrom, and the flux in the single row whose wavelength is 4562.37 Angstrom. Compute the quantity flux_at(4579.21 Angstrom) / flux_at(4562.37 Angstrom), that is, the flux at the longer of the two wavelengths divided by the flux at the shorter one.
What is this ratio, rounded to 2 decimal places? 1.01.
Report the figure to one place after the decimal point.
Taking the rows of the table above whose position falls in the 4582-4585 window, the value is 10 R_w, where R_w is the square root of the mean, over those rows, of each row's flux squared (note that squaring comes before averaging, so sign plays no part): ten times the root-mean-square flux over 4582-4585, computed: 63.5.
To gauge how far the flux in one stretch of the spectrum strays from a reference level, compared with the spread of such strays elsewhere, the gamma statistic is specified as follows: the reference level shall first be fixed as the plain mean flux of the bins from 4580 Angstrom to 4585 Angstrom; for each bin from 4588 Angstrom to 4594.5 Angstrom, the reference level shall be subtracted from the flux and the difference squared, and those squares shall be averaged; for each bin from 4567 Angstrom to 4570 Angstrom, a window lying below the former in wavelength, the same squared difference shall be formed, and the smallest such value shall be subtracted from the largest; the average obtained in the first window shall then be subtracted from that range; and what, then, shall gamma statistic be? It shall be 0.002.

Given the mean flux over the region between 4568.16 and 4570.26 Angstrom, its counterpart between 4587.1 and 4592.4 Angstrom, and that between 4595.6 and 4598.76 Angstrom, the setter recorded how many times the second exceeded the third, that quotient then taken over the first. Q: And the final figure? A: 0.158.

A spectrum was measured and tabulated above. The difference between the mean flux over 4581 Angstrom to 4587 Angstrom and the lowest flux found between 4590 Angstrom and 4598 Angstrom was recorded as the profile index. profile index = 0.20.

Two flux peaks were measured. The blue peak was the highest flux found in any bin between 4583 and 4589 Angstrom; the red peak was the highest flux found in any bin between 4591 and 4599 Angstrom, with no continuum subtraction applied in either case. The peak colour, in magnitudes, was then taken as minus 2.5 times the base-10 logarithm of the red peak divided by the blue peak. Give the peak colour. 0.036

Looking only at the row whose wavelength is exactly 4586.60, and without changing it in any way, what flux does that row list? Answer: 6.445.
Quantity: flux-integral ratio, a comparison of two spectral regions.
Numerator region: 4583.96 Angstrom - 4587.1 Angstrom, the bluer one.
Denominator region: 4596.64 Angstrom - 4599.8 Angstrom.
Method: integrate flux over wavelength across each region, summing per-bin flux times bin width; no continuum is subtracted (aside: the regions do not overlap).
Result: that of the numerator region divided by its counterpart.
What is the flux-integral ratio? 1.03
